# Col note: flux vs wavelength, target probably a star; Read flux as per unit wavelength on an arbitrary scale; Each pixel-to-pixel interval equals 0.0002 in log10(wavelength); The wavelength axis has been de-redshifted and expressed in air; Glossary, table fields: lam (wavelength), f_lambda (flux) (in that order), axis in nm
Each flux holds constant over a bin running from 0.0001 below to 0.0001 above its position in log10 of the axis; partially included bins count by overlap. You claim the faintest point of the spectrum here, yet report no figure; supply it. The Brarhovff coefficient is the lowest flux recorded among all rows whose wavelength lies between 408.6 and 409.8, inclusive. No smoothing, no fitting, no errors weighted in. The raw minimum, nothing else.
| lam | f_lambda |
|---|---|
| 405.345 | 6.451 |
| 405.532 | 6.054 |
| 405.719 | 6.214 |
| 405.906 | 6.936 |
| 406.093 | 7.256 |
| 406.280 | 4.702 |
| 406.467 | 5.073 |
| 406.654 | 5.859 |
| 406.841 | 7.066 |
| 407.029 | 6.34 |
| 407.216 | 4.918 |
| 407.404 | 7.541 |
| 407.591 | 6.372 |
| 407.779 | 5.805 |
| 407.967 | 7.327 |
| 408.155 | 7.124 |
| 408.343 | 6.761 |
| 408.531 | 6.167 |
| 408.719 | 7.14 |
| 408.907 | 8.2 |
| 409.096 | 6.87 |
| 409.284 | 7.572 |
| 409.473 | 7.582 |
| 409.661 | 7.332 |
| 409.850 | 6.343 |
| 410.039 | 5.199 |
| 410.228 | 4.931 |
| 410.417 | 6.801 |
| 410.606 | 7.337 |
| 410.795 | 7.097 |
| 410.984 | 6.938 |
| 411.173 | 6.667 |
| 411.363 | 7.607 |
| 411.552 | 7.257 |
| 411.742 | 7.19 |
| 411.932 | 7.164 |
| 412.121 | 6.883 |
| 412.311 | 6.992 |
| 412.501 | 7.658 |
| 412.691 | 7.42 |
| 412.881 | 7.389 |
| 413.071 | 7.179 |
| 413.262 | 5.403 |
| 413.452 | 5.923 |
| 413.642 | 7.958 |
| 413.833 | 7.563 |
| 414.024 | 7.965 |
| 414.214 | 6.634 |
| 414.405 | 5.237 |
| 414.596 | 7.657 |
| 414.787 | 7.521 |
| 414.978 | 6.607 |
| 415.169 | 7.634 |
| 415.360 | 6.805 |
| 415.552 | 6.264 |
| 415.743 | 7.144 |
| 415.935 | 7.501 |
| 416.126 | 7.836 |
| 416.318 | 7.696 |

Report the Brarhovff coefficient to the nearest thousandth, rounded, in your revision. 6.870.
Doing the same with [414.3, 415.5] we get 5.237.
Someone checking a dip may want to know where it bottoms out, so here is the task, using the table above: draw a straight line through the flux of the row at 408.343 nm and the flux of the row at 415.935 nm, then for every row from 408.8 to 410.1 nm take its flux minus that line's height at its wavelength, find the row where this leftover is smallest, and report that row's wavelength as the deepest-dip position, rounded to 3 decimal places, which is 410.039 nm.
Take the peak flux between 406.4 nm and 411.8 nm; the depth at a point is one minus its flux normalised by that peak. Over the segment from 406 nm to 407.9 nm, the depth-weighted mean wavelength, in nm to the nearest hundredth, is 406.90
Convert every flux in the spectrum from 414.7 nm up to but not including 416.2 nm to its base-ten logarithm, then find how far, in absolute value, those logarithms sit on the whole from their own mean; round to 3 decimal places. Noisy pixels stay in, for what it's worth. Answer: 0.028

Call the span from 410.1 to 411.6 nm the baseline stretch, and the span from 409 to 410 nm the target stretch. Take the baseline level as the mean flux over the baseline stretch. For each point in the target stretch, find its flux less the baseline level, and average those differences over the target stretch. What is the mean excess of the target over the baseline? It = 0.3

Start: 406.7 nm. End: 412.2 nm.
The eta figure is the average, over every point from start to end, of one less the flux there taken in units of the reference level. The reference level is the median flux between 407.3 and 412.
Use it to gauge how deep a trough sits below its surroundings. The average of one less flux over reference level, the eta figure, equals 0.04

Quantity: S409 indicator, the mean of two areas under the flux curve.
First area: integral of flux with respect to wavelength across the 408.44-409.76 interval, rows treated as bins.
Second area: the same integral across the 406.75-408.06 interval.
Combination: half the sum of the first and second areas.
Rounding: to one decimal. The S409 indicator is 9.0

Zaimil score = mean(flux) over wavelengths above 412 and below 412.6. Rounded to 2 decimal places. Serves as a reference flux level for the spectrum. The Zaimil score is 7.18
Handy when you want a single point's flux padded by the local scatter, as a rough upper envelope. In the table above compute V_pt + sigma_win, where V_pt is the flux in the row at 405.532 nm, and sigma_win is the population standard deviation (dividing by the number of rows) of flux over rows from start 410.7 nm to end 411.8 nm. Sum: 6.3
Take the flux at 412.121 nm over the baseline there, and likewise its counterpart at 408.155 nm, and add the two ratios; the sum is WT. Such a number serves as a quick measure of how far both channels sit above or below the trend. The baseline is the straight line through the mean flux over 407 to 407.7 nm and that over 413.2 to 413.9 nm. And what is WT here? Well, 2.16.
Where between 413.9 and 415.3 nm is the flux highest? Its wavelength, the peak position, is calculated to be 414.024 nm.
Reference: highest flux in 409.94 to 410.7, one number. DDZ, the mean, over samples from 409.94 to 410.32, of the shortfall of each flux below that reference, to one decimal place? 2.3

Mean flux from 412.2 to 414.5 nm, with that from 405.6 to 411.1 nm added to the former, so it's 13.5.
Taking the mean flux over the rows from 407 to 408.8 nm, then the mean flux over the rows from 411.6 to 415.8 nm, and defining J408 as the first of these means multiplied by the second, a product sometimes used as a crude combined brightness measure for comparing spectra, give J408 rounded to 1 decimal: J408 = 45.9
